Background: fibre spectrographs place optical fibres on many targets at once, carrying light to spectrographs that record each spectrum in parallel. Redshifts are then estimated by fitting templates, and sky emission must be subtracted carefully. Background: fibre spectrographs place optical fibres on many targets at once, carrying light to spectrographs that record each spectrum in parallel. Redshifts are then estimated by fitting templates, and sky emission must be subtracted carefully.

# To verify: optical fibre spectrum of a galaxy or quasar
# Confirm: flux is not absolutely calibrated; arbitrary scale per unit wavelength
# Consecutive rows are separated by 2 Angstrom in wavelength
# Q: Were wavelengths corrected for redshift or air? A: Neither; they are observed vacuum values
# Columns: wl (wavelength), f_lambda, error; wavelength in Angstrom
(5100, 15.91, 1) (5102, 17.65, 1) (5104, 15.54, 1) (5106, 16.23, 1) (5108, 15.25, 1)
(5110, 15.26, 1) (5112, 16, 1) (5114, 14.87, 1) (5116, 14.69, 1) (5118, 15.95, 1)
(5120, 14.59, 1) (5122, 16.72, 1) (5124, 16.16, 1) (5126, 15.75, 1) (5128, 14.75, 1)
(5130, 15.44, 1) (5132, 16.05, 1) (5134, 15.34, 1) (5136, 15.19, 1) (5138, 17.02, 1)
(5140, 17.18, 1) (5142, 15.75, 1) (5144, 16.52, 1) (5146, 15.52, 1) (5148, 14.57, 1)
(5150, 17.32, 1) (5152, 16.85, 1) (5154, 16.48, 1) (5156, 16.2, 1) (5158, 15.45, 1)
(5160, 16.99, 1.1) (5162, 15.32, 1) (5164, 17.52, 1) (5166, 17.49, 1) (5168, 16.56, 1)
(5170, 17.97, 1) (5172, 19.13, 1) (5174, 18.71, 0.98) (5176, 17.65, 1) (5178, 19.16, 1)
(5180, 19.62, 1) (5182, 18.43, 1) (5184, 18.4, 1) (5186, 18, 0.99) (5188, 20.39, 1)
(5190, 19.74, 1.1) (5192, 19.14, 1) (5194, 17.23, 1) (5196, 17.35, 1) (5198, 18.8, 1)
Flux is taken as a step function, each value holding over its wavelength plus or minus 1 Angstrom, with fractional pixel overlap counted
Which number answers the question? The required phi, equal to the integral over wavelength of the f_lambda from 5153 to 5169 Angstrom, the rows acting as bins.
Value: 264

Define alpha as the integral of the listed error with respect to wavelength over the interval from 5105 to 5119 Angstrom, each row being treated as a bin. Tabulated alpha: 14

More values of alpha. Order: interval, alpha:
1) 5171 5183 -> 12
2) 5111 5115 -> 4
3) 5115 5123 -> 8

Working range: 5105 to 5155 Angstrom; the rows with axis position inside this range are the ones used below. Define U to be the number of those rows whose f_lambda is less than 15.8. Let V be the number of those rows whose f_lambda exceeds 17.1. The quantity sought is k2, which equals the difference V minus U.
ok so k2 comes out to -11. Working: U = 13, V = 2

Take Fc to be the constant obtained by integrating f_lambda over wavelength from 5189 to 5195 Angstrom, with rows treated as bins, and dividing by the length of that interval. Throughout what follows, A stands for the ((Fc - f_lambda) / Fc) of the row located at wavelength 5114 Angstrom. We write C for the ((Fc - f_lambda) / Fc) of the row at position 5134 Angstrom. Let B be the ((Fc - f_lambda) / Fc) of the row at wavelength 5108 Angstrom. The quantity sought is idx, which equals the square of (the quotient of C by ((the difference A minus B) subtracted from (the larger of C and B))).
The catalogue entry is 1.2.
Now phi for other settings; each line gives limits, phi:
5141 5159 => 289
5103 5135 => 497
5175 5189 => 263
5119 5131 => 187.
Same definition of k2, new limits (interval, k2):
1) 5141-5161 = -3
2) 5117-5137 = -6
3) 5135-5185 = 6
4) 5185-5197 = 6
